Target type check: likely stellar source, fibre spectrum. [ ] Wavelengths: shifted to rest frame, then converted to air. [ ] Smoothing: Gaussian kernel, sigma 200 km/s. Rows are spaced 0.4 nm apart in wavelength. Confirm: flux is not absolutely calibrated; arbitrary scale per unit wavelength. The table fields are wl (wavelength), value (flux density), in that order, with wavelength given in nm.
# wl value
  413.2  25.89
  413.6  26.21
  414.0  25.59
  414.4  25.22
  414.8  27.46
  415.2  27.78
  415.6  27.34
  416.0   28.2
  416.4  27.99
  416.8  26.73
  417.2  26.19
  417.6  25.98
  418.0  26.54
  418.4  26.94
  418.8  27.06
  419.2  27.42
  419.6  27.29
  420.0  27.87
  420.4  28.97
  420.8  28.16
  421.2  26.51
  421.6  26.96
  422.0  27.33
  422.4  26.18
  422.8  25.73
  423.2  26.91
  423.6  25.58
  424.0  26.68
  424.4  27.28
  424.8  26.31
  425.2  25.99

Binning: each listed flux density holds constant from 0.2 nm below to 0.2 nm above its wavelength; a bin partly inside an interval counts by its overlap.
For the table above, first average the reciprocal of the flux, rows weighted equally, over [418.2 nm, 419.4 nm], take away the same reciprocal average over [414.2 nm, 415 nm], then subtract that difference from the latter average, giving 0.0392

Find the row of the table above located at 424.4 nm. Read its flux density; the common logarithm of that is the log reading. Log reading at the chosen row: 1.44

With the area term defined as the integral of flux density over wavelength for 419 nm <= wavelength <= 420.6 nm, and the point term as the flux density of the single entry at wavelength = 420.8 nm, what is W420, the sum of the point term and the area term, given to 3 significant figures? 72.8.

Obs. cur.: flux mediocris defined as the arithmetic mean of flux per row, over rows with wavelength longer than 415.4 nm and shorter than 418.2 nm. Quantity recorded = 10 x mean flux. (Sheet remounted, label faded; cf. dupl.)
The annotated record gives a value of 270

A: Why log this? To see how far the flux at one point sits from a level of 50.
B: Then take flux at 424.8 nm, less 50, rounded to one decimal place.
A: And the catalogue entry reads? -23.7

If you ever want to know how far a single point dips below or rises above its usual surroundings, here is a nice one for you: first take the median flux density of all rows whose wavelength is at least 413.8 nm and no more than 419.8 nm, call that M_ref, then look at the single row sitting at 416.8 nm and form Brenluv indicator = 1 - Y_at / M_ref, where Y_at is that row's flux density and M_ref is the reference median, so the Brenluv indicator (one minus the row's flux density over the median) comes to 0.01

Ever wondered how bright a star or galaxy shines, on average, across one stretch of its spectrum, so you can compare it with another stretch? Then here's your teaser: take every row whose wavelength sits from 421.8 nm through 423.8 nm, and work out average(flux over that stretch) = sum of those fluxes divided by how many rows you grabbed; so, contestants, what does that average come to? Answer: 26.3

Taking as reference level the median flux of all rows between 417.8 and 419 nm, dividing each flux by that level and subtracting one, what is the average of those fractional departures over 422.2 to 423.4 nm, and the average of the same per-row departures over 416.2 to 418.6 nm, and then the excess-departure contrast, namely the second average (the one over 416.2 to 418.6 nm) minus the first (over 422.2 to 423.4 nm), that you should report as 0.017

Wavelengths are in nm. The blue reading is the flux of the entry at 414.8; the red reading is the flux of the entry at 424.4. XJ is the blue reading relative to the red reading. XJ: 1.01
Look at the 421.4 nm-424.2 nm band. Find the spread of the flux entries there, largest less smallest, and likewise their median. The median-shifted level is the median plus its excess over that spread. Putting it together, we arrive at 51.61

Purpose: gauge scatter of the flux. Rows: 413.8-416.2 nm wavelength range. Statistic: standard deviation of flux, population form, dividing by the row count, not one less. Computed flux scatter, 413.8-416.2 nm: 1.1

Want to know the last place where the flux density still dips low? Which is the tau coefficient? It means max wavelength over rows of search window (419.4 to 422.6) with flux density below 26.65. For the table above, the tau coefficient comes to 422.4 nm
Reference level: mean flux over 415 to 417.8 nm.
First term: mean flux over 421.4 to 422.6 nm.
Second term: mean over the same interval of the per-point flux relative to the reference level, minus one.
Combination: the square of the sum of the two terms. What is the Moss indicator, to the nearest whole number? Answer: 719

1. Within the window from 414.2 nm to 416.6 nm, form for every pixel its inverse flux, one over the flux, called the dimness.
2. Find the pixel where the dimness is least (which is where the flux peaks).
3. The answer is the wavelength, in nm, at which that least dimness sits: 416.0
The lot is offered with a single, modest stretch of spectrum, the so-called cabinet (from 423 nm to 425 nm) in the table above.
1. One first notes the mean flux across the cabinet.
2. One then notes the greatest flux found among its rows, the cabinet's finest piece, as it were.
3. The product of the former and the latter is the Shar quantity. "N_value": 724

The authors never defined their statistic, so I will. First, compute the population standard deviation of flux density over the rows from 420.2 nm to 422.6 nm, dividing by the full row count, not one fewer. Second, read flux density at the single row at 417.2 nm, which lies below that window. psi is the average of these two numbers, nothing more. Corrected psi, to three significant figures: 13.6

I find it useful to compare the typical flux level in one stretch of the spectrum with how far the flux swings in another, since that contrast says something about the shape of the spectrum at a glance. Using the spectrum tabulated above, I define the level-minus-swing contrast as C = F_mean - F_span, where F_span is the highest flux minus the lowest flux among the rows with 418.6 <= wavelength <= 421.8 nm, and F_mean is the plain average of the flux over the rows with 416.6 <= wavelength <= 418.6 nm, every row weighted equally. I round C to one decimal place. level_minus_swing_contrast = 24.0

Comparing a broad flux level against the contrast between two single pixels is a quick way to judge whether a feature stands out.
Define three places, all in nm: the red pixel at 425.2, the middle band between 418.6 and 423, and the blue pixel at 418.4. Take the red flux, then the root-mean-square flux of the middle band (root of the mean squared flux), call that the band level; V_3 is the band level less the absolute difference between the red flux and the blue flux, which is 26.3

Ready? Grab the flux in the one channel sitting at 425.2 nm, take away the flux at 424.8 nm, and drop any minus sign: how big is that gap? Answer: 0.3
